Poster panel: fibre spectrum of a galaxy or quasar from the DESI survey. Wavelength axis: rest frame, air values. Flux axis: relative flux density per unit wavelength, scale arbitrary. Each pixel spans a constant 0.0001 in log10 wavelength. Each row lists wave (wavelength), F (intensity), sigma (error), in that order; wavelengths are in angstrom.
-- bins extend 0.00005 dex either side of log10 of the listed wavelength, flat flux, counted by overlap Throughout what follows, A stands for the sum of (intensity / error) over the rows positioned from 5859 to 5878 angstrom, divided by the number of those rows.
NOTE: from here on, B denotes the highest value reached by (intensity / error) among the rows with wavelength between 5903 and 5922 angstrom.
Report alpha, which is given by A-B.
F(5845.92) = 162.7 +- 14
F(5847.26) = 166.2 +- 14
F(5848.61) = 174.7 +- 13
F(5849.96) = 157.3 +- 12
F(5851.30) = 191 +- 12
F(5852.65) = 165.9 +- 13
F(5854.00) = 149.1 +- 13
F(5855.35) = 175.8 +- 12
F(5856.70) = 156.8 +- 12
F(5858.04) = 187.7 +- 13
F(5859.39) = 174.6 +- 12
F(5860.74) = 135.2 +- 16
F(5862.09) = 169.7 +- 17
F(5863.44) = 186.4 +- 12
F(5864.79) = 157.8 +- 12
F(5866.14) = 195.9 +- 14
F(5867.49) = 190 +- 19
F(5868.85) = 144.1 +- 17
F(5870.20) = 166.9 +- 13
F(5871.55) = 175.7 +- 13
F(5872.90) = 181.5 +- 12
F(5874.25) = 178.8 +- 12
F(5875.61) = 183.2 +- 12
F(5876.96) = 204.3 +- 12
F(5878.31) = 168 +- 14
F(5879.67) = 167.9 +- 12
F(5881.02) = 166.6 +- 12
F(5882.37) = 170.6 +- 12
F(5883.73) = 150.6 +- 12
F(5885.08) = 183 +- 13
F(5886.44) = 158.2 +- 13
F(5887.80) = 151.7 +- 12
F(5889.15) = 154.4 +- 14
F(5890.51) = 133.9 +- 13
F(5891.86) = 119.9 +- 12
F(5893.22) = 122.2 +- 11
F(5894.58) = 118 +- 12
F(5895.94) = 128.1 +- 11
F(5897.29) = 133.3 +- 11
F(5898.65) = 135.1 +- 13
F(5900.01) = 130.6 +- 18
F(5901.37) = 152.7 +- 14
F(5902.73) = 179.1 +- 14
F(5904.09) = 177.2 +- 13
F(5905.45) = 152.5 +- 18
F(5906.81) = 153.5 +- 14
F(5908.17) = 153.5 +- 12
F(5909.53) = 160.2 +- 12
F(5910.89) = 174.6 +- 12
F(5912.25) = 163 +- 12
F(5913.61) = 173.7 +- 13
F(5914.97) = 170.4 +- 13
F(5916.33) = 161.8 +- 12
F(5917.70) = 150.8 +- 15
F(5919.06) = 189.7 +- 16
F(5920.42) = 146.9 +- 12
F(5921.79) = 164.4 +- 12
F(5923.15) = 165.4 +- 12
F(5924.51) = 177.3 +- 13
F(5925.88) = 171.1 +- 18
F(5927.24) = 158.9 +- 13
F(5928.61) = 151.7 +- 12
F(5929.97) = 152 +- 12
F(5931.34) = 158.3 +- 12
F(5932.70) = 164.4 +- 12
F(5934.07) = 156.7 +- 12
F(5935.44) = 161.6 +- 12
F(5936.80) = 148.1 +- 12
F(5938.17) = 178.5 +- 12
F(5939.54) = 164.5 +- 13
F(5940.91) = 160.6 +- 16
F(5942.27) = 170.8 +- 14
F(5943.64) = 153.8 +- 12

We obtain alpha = -1.5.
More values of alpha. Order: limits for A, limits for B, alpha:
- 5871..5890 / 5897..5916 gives -0.8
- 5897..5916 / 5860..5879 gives -5.1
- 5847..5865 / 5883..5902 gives -1.0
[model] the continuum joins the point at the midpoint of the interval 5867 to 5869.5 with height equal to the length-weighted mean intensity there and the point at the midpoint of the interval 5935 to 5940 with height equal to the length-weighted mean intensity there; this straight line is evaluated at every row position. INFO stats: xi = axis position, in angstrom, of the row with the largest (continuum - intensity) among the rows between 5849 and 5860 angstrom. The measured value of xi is 5854.00 angstrom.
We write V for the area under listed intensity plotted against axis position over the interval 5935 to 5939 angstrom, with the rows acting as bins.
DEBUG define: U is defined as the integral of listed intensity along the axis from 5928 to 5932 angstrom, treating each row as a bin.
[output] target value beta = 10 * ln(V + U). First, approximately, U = 616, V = 652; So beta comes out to 71.5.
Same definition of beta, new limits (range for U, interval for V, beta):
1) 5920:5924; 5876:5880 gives 72.2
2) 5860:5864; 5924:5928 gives 71.9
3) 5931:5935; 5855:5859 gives 72.0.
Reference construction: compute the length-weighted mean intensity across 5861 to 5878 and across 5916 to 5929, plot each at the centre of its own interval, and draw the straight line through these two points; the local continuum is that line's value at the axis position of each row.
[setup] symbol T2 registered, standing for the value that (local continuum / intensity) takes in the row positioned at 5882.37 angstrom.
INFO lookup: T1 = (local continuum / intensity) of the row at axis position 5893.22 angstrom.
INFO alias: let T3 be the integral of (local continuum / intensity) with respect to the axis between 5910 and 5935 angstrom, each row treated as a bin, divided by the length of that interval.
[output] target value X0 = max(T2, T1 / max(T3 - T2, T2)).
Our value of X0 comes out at 1.38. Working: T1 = 1.40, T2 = 1.02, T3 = 1.00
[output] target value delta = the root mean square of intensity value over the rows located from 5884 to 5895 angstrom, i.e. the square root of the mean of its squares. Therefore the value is 144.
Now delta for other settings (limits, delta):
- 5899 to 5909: 158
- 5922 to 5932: 162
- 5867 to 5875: 173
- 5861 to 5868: 181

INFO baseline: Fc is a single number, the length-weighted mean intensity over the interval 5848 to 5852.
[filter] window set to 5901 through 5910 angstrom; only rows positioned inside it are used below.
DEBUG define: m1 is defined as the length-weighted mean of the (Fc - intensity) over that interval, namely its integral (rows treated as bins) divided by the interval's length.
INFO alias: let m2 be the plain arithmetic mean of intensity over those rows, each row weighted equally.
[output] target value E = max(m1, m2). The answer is 161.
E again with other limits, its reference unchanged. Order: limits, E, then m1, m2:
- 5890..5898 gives 126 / 49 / 126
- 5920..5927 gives 165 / 9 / 165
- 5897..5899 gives 134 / 40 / 134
